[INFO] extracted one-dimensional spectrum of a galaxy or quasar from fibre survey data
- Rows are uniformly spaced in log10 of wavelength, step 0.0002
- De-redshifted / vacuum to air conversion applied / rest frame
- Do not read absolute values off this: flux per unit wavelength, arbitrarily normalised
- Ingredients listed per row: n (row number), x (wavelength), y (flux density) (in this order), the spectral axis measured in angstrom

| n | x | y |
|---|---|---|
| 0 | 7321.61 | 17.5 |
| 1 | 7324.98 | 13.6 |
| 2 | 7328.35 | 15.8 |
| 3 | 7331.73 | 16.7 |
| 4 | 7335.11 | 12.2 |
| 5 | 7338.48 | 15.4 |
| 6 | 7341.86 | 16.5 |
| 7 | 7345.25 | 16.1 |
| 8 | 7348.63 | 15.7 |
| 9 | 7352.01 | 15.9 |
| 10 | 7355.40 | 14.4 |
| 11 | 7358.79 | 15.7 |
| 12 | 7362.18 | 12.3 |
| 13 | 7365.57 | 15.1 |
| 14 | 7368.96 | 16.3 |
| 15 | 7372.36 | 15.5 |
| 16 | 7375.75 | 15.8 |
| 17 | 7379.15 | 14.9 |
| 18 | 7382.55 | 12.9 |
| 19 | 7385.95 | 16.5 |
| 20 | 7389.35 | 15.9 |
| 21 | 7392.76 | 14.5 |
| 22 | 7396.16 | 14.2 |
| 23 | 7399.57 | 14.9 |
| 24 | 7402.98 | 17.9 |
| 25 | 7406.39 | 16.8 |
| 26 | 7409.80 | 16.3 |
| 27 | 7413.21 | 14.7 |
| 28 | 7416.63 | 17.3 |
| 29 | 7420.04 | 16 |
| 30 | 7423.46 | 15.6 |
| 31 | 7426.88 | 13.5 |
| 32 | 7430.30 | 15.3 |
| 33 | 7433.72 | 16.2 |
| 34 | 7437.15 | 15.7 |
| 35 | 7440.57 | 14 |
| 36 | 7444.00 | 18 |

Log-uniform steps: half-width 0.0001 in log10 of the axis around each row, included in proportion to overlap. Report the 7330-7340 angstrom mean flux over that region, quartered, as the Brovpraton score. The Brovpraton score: 3.69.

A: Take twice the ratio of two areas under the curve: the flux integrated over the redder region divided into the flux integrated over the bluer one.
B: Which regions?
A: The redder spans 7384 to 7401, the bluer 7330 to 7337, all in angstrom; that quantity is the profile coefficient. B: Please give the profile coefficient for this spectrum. 0.8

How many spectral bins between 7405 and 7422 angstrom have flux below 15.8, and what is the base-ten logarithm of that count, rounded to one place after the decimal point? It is 0.0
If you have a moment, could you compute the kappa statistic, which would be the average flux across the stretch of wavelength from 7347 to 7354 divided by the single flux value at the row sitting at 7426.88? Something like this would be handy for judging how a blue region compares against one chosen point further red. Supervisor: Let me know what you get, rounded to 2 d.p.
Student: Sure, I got 1.17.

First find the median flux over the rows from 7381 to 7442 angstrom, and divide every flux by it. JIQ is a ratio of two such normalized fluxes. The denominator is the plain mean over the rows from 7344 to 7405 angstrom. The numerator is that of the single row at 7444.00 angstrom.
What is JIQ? 1.18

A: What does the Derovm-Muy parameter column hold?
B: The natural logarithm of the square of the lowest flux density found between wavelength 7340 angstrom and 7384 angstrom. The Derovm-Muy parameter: 5.02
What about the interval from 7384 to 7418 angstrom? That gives 5.31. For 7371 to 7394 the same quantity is 5.11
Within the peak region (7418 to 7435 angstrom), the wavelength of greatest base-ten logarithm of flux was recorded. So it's 7433.72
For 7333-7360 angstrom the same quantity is 7341.86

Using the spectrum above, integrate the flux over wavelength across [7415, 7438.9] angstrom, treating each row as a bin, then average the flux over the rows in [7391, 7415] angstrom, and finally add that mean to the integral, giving 390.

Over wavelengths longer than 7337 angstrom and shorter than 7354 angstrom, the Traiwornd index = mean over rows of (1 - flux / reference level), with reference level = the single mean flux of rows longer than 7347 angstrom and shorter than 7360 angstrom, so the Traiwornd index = -0.03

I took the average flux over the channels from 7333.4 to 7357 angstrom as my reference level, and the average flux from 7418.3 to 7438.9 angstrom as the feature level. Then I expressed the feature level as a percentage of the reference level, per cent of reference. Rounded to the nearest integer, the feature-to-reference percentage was 101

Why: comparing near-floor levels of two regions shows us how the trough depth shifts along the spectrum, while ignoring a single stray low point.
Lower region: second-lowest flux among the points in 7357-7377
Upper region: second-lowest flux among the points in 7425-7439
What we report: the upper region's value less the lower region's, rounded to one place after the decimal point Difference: 0.2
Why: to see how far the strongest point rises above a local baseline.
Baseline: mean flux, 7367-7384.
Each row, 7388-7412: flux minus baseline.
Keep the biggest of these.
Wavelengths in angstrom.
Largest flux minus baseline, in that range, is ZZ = 2.8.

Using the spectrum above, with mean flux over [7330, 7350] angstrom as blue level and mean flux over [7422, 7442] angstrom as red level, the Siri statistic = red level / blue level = 0.98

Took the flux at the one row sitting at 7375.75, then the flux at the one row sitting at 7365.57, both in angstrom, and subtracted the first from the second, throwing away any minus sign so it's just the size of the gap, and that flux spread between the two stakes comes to 0.70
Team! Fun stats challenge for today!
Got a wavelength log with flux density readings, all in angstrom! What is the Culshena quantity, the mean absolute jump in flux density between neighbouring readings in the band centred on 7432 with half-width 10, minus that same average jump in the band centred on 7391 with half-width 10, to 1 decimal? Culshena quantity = 0.1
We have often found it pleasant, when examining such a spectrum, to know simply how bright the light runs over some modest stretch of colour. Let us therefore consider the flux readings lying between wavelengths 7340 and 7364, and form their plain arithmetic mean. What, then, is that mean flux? 15.2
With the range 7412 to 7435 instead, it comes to 15.5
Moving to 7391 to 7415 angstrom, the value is 15.6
